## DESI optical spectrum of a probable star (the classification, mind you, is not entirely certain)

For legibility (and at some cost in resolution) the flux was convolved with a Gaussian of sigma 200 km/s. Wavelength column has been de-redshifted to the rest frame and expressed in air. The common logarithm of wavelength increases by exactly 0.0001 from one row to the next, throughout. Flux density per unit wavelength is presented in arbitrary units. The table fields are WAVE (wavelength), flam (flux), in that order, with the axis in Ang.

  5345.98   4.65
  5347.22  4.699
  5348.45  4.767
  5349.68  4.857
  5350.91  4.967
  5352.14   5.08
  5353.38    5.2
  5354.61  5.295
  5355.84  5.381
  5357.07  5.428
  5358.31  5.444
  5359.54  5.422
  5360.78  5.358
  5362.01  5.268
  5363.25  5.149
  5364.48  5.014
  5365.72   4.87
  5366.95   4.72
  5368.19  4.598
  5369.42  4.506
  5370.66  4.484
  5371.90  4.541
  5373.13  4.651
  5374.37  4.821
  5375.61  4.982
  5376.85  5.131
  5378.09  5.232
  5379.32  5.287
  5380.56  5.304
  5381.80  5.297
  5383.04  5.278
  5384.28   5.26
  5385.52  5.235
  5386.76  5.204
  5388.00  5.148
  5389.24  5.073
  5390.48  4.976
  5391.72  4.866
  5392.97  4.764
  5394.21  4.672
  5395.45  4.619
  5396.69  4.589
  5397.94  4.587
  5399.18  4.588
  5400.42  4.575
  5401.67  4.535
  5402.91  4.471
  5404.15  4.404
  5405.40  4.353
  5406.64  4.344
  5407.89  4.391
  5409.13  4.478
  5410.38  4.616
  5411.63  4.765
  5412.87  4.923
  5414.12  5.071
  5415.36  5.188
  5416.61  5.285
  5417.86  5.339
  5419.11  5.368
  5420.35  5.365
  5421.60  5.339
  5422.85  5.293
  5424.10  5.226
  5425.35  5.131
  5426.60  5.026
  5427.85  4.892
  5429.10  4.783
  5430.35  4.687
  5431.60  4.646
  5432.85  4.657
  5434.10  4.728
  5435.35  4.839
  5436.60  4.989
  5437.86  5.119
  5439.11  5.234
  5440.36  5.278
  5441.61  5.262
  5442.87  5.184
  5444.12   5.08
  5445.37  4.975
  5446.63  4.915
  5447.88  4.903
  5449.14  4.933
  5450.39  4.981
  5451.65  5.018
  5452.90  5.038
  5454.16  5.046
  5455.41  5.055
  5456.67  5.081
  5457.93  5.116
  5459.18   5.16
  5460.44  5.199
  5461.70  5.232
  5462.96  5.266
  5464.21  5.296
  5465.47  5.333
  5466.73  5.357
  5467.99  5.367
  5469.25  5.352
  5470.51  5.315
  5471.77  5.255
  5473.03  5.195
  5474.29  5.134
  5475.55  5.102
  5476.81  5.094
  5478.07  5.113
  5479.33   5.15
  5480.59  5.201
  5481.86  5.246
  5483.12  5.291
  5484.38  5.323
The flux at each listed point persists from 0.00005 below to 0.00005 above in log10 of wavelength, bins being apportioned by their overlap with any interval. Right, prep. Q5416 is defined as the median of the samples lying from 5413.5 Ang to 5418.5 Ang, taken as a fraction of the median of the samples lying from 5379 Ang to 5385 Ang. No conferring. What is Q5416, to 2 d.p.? 0.99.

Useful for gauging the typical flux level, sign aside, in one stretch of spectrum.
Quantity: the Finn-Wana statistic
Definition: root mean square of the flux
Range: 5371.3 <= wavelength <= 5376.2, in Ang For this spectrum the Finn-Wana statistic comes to 4.8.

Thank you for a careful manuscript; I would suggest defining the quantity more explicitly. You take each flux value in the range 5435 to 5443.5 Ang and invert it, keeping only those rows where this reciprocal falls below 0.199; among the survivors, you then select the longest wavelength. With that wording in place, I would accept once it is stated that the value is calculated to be 5442.87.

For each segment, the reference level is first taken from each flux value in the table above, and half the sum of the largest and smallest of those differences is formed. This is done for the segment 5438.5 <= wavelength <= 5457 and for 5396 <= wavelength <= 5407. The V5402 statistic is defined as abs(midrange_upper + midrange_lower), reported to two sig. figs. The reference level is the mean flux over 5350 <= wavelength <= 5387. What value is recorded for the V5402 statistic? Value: 0.60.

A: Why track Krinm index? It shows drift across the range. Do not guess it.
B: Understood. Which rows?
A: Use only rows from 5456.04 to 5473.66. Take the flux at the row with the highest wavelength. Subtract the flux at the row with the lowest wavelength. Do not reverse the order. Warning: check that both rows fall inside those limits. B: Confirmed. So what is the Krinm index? 0.11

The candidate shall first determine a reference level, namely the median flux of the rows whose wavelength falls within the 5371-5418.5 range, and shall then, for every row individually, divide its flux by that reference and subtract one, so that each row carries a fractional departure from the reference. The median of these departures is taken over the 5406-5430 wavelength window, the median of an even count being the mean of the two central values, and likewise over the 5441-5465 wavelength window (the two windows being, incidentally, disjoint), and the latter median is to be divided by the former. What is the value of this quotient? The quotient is 1.0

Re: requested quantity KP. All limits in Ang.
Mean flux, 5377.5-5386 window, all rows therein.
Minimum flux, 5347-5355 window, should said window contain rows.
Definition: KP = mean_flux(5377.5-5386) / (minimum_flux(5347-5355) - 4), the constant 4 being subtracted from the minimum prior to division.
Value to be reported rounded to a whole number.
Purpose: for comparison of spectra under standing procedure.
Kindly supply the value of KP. 8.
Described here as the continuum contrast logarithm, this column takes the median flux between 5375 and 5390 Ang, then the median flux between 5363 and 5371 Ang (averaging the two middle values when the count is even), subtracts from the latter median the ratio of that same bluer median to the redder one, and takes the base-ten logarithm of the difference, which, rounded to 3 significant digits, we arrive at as 0.582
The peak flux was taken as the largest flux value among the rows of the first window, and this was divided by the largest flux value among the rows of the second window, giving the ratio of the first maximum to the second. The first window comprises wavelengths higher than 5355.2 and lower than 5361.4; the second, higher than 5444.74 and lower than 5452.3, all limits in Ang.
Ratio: 1.08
